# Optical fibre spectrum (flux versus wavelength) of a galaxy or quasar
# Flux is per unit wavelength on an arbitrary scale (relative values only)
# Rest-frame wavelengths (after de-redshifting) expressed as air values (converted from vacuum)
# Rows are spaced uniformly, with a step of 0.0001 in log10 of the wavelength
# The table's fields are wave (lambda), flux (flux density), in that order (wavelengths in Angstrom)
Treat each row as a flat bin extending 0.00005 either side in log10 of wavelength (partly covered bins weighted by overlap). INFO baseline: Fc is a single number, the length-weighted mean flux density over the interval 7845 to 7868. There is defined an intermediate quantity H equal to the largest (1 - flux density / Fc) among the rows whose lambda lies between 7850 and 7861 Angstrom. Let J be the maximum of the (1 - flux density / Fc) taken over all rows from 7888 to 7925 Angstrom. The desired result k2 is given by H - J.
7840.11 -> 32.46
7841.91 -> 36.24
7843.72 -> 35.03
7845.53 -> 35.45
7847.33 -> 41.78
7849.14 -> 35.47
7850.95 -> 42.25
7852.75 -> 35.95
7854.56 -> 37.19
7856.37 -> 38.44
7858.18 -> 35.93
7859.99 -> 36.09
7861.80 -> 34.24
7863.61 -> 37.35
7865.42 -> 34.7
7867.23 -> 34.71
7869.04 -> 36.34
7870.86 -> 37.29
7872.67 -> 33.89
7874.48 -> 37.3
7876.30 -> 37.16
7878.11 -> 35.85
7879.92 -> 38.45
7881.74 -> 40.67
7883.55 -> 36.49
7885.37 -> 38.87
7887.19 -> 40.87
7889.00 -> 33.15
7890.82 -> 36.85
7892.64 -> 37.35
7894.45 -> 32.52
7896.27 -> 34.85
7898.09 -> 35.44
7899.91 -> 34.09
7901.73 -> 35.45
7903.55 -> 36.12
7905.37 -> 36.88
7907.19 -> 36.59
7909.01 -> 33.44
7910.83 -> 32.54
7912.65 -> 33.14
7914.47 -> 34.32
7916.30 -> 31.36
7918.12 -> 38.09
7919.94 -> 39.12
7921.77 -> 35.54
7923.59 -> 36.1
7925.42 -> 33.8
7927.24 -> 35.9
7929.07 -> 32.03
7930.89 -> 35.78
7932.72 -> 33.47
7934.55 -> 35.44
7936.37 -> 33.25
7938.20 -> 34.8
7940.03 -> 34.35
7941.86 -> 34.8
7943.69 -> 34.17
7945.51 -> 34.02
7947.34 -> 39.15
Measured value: -0.12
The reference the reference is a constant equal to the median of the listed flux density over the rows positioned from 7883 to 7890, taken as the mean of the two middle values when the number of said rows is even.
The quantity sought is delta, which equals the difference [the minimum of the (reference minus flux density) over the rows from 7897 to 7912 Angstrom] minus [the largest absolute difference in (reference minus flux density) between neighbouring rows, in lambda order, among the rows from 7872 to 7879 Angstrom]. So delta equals -3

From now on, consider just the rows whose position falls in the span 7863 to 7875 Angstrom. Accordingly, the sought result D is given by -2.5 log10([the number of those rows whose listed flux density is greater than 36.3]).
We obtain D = -1.5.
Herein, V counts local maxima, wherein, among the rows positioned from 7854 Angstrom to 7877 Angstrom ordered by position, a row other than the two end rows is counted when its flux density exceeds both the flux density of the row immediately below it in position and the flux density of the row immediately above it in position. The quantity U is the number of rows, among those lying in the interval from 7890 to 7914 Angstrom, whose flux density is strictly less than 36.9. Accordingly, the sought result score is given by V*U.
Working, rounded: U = 12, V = 5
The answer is 60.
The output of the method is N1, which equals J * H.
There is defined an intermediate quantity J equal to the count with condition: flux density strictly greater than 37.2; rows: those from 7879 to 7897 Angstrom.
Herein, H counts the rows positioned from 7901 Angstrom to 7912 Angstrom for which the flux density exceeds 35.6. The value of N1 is 15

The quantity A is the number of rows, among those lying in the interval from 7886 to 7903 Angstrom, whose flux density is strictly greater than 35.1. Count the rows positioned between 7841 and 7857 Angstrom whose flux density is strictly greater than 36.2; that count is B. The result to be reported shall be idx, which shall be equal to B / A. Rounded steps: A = 5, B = 5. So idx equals 1.0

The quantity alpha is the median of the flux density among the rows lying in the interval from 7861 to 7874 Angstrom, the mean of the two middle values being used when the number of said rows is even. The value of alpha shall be 34.7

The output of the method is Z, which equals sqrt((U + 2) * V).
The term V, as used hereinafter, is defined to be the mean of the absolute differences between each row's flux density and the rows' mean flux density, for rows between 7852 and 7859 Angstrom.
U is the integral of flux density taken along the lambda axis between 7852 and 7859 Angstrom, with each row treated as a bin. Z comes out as 15.6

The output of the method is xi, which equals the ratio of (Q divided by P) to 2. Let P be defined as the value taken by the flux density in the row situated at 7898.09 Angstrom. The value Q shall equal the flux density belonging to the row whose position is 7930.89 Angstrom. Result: 0.505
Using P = 35.44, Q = 35.78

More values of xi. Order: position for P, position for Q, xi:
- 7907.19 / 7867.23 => 0.474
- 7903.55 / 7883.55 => 0.505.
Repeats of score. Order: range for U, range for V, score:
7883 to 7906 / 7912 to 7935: 50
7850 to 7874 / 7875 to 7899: 24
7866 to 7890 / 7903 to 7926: 24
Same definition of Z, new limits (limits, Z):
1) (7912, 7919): 21.9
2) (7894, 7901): 14.9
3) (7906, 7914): 19.1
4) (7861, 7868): 16.2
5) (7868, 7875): 17.2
